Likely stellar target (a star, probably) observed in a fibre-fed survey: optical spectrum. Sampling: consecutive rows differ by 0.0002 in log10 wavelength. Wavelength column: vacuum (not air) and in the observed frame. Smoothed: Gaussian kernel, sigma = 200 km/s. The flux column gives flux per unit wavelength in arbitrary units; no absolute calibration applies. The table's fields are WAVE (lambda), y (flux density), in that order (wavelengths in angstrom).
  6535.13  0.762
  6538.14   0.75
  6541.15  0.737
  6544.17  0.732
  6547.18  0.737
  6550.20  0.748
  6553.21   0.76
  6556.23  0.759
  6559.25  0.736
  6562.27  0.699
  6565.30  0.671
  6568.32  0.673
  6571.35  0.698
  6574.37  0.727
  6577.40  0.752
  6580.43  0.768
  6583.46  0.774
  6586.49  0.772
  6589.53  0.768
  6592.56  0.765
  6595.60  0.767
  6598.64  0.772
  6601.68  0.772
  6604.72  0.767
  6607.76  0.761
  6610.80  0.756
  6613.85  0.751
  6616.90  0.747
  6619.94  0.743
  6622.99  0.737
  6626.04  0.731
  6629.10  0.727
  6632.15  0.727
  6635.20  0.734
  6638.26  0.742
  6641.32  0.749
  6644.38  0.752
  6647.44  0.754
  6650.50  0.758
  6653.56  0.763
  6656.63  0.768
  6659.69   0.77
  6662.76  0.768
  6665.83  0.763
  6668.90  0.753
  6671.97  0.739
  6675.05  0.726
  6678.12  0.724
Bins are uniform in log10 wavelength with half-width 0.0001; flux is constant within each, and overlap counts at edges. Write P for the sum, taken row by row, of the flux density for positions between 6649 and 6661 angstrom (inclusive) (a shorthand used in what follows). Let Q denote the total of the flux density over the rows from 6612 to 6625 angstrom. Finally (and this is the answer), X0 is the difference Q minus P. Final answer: 0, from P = 3.1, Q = 3.0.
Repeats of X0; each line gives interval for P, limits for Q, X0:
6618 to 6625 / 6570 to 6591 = 4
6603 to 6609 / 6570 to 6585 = 2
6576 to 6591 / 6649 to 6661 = -1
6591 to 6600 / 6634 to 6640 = -1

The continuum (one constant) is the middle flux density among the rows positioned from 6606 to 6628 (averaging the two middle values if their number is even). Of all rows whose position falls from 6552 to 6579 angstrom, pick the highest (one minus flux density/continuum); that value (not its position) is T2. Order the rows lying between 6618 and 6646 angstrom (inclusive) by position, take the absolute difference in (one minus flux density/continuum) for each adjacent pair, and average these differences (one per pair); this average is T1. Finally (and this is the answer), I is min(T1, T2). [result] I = 0.0069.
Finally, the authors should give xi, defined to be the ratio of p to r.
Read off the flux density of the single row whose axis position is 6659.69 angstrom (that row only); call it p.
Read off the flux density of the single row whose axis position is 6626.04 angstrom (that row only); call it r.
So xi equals 1.05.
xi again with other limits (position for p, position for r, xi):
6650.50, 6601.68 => 0.98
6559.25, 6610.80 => 0.97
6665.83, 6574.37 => 1.05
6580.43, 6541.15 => 1.04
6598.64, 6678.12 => 1.07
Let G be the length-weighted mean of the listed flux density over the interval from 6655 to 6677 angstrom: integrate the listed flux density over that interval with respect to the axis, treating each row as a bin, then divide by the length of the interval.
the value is 0.755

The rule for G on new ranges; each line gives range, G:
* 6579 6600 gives 0.769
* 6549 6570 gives 0.720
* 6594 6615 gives 0.764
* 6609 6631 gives 0.742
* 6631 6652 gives 0.745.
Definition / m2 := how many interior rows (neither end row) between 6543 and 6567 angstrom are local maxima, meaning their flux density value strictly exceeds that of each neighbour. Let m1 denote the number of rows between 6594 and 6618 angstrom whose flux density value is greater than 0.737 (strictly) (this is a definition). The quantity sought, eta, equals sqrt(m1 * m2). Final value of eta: 2.8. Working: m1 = 8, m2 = 1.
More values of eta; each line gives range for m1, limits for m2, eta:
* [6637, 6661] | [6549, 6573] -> 2.8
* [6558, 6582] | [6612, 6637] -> 0.0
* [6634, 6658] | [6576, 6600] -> 2.6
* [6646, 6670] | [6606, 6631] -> 0.0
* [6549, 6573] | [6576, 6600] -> 1.7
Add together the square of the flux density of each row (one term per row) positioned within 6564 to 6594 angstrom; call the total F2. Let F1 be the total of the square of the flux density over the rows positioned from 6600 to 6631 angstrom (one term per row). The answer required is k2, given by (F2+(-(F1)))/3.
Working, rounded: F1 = 5.62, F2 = 5.44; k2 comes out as -0.057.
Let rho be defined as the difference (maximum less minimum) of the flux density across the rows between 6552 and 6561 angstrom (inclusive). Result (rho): 0.024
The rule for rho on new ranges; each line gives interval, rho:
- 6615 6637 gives 0.020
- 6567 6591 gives 0.101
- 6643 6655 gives 0.011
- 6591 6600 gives 0.007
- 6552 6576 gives 0.089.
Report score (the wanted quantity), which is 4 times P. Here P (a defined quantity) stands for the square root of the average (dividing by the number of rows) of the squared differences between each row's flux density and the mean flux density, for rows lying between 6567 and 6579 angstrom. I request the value 0.119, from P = 0.0298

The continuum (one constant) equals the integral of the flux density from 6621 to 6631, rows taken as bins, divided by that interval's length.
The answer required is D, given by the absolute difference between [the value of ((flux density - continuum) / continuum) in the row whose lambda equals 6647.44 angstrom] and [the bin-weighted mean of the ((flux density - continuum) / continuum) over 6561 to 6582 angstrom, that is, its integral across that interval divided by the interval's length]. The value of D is 0.06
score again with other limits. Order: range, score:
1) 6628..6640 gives 0.025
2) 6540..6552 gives 0.023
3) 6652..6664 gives 0.010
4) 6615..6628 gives 0.024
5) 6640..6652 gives 0.013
